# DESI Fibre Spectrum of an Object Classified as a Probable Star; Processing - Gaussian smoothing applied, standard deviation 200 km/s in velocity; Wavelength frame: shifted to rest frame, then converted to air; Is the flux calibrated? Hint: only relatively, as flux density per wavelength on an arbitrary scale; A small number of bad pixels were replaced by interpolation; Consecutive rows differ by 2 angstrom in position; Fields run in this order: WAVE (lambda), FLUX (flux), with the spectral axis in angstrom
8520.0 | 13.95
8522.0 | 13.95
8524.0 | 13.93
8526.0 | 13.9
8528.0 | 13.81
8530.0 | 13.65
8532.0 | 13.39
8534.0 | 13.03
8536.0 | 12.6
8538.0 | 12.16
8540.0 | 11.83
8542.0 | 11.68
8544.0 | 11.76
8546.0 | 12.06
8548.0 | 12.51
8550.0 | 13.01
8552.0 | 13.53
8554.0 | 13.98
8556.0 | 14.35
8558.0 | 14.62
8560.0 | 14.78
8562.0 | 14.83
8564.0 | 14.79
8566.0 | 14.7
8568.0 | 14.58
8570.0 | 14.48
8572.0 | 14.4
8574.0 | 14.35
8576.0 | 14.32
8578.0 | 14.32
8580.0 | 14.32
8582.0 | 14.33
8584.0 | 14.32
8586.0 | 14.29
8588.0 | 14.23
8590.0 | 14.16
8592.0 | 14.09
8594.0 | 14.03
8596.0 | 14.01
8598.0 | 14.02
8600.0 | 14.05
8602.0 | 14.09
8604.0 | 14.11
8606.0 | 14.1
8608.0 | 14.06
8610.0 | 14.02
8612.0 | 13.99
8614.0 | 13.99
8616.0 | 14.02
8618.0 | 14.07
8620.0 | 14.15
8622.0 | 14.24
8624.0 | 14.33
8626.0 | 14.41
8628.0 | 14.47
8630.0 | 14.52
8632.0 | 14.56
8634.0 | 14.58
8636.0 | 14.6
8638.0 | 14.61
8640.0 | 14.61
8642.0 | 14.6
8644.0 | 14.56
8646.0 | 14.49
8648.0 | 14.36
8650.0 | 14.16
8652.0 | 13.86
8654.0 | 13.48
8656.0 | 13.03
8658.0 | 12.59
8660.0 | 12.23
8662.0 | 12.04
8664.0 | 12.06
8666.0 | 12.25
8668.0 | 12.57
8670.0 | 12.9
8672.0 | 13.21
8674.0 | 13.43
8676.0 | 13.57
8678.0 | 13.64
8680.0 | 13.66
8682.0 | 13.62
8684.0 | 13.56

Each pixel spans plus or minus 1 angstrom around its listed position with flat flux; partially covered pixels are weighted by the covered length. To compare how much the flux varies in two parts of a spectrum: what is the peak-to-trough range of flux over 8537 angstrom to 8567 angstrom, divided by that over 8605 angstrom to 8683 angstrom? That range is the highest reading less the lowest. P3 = 1.23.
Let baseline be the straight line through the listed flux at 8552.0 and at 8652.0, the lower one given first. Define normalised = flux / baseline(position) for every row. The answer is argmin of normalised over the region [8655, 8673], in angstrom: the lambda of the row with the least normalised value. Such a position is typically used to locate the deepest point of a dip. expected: 8662.0 angstrom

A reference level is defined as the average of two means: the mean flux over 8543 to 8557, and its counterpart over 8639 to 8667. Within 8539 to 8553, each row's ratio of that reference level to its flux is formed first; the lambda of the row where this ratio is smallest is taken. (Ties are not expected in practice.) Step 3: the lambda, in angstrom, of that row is 8552.0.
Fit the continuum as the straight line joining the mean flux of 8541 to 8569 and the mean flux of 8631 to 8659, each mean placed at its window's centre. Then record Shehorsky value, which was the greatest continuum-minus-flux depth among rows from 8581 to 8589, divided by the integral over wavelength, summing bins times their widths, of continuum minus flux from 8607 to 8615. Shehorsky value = 0.94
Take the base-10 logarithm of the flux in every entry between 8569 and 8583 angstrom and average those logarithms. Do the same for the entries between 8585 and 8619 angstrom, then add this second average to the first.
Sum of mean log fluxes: 2.31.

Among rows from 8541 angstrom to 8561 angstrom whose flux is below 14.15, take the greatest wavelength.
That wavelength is 8554.0 angstrom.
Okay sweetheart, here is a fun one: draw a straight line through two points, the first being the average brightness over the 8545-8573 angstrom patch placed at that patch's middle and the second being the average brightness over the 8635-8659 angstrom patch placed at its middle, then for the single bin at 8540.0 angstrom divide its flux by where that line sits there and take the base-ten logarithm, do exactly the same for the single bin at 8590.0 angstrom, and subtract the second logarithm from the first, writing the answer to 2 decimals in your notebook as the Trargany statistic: -0.08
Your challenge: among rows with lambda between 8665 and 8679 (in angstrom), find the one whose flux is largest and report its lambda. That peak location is 8678.0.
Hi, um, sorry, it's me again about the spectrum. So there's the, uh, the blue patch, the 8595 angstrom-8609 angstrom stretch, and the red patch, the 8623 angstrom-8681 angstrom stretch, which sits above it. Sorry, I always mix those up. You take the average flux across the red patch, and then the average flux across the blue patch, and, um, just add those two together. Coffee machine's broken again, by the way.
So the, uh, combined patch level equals 27.8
